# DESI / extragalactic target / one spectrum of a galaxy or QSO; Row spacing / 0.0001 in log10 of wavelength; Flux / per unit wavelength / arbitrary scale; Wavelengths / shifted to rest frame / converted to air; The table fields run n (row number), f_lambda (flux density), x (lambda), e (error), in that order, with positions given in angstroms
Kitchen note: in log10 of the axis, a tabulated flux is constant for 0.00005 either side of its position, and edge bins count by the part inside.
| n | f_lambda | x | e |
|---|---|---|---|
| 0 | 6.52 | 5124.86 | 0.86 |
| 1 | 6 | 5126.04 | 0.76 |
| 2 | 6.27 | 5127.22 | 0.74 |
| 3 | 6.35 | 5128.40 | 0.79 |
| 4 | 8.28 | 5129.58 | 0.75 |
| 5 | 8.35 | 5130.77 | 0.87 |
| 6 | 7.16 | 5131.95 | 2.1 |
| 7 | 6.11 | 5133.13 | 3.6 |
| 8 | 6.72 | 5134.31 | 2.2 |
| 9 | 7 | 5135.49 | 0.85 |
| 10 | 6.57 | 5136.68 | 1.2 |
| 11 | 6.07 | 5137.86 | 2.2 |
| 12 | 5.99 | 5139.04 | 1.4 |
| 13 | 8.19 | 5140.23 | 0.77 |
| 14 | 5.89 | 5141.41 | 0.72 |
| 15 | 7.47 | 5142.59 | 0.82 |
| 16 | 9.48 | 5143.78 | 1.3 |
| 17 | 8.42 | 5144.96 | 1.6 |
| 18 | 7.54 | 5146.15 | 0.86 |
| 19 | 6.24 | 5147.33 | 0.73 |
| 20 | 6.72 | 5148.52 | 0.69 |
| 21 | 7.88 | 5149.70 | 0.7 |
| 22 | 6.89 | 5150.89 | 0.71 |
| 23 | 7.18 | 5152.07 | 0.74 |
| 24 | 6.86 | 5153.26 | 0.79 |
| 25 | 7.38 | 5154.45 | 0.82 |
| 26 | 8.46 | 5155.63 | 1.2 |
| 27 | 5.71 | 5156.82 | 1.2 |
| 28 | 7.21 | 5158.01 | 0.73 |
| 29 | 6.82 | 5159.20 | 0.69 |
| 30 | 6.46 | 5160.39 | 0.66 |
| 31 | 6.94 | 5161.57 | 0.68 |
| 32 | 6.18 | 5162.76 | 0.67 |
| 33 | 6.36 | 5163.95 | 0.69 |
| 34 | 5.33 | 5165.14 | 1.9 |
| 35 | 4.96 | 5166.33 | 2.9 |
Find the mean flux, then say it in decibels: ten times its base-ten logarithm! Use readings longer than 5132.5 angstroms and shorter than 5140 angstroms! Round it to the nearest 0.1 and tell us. 8.1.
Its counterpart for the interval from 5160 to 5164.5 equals 8.1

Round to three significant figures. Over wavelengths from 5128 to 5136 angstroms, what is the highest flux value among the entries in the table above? 8.35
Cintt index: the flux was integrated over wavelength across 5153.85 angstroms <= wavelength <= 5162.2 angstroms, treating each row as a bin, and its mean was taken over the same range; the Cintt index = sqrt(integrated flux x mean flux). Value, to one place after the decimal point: 20.2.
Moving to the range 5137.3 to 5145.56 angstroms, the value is 21.2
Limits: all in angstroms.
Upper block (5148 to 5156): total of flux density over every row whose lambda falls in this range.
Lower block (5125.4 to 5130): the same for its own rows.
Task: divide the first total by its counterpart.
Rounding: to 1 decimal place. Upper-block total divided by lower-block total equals 1.9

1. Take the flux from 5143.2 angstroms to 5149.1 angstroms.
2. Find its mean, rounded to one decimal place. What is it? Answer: 7.7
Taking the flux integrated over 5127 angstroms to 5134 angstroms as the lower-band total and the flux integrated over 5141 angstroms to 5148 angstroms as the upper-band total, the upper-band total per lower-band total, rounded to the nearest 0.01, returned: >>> 1.06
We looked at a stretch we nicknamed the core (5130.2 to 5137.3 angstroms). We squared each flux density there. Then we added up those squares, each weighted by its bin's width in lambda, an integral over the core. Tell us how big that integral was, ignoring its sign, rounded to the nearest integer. 349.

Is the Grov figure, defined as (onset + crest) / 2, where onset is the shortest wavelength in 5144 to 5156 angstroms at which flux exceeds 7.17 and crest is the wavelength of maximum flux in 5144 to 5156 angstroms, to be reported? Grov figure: 5150.3 angstroms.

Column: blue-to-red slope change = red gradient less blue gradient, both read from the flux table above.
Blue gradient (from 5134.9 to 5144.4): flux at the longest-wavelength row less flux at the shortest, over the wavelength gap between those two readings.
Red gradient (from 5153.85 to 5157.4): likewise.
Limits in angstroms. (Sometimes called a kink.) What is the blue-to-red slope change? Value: -1.0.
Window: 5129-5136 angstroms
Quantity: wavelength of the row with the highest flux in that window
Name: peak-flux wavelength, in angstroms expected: 5130.77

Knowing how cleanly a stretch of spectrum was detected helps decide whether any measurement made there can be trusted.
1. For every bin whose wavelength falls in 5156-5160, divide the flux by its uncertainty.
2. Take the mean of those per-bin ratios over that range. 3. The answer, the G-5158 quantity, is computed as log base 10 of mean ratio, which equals 0.912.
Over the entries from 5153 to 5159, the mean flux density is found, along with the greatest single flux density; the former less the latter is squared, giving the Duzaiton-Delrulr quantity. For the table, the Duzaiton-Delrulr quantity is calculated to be 1.8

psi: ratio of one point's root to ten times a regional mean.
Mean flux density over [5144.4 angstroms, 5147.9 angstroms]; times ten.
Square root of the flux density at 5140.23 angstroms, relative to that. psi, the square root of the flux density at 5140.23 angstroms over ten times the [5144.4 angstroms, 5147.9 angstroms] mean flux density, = 0.0387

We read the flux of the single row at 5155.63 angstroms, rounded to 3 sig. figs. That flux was 8.46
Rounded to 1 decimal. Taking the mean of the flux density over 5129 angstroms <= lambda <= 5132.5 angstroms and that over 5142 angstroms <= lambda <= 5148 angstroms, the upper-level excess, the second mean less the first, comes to -0.1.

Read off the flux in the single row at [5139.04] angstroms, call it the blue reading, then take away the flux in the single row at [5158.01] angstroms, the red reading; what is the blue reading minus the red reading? -1.2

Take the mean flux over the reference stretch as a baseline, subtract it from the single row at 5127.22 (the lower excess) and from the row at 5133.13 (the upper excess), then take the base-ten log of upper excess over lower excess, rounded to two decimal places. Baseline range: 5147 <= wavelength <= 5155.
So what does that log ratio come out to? 0.08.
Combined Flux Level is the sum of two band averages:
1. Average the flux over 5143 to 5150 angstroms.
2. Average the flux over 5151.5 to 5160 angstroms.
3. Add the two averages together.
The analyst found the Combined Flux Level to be 14.8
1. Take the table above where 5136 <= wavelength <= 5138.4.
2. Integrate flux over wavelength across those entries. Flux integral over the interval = 15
